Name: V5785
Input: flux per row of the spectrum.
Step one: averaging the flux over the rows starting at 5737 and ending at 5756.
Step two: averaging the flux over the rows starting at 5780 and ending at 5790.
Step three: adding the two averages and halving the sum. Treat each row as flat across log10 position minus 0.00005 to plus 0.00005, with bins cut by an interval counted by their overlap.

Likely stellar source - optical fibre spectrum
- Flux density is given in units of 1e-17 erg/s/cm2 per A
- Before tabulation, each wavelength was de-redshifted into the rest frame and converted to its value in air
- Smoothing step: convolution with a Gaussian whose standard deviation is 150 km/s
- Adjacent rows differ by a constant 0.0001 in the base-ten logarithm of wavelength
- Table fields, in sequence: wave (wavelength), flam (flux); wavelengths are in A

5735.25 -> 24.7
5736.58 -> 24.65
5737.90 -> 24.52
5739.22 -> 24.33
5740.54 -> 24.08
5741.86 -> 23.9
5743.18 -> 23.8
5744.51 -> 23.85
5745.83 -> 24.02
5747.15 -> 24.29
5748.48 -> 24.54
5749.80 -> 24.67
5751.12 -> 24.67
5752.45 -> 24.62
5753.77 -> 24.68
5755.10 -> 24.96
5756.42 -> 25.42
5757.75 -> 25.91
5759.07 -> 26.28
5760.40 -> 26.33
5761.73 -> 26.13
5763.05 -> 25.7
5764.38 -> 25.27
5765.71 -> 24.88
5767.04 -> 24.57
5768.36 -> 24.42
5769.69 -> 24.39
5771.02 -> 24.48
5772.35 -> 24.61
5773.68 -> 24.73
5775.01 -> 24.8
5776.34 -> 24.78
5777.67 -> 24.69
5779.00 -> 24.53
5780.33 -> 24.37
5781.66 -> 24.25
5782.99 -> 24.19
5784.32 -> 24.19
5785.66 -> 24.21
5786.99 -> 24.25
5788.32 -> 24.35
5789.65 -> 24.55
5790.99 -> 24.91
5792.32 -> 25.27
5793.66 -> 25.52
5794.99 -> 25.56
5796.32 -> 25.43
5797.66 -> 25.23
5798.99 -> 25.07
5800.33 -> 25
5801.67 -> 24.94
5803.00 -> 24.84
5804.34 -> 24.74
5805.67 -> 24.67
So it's 24.3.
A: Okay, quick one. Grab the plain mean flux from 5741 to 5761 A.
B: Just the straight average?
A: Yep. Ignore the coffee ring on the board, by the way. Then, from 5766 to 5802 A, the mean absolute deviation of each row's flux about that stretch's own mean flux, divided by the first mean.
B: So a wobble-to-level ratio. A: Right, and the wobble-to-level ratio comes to 0.014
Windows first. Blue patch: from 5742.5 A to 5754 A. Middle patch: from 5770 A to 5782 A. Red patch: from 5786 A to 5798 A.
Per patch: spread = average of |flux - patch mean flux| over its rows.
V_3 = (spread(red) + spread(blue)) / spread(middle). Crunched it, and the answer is 4.9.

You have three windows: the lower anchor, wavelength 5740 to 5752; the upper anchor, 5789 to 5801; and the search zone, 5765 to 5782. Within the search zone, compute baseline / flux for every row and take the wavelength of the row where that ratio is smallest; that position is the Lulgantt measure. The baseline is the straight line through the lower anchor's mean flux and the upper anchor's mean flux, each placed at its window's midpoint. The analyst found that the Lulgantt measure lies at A 5765.71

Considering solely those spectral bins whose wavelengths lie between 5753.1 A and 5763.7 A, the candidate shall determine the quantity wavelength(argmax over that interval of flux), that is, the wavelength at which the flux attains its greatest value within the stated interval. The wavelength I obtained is 5760.40 A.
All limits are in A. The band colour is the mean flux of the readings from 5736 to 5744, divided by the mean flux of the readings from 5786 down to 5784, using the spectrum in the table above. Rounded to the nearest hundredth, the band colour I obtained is 1.00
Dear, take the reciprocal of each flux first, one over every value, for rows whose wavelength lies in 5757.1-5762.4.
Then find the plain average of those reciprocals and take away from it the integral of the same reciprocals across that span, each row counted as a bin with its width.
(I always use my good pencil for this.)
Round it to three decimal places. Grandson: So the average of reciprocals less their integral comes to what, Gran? -0.165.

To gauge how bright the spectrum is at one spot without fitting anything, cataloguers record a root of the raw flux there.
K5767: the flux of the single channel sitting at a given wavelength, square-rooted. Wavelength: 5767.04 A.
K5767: 4.96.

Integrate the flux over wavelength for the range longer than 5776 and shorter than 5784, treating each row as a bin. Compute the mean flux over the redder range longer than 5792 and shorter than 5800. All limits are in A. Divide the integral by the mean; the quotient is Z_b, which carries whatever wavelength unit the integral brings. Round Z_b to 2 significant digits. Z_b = 7.7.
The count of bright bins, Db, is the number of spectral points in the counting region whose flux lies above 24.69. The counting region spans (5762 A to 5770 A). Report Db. 3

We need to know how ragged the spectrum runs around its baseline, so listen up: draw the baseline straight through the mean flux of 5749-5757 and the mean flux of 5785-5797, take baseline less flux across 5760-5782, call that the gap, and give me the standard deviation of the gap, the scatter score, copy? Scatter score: 0.6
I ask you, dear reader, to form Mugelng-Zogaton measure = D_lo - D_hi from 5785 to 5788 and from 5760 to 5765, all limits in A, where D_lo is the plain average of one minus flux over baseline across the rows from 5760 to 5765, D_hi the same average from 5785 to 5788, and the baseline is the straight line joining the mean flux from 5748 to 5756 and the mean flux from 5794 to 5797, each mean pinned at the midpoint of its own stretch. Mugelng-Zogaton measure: -0.08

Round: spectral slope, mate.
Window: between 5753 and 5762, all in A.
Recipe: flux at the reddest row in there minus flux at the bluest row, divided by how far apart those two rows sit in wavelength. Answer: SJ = 0.18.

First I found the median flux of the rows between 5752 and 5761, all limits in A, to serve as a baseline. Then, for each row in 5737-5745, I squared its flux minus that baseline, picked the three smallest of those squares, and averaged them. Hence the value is 1.26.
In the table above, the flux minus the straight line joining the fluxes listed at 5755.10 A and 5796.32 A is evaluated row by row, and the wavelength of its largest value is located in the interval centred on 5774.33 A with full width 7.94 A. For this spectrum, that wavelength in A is 5775.01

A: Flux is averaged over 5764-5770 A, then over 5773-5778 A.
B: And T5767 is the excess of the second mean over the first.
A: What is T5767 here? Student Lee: 0.04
